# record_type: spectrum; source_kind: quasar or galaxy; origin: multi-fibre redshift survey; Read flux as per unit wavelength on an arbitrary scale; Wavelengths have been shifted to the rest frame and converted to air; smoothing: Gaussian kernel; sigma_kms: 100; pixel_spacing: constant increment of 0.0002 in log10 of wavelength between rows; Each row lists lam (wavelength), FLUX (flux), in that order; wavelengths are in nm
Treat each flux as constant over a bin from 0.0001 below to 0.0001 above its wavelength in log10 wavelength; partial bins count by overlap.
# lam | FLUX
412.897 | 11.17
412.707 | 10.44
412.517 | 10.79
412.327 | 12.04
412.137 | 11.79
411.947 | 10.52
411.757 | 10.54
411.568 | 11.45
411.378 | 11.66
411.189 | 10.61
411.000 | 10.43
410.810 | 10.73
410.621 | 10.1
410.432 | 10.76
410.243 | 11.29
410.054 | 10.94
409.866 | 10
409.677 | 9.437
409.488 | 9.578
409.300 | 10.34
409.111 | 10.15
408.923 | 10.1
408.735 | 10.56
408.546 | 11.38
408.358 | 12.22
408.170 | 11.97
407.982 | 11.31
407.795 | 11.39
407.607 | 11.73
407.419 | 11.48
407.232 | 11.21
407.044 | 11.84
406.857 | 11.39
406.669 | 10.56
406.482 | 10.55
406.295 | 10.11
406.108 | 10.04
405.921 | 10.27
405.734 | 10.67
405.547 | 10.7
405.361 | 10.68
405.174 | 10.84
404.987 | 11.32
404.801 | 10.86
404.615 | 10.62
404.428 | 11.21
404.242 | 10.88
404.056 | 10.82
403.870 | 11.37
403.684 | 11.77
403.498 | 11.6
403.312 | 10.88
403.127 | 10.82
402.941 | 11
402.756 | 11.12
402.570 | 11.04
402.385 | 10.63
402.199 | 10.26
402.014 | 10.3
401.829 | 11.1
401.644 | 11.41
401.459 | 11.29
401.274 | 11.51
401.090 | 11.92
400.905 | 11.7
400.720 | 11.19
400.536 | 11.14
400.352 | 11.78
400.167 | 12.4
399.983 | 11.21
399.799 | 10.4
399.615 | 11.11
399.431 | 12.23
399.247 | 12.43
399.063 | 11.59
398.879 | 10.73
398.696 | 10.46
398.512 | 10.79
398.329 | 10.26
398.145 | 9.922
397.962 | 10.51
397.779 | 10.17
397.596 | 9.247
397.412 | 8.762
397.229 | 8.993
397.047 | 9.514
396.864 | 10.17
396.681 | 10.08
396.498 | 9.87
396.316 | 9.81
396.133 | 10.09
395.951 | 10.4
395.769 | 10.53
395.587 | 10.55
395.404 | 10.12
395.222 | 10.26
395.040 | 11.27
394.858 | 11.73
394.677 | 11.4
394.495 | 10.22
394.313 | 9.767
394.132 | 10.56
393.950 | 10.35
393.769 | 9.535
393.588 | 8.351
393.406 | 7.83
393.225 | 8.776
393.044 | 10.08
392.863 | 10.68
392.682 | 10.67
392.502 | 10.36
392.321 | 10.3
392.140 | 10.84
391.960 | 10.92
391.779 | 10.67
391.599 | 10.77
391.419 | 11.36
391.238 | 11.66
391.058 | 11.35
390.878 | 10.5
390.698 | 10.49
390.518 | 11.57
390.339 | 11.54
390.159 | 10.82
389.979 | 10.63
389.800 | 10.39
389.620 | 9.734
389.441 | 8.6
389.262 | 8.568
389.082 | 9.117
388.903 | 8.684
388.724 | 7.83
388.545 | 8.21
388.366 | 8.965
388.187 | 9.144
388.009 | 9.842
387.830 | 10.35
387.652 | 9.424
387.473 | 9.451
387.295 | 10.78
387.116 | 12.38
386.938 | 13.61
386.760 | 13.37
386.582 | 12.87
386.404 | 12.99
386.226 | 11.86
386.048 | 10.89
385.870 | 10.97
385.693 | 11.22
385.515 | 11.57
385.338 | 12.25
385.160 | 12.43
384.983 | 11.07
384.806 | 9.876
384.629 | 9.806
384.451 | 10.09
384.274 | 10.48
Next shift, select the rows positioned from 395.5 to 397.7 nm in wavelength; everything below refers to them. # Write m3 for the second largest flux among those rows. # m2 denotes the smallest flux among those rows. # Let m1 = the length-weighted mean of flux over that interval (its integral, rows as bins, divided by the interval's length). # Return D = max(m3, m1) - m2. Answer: 1.8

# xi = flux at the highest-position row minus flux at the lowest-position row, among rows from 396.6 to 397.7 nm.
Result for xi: -0.8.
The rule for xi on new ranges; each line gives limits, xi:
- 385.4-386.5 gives 1.4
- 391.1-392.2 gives -0.8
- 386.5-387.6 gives -3.4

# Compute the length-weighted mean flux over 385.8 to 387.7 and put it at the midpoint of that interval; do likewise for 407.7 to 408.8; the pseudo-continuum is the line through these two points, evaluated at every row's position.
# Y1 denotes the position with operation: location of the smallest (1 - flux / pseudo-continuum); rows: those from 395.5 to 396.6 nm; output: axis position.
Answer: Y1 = 395.587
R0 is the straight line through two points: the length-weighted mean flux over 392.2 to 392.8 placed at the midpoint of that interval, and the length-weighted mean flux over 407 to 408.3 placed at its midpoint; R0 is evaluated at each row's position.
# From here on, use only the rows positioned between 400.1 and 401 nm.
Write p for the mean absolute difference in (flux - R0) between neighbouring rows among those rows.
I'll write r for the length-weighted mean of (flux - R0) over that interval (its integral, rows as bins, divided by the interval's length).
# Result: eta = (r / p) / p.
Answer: 3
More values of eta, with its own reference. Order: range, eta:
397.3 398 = -4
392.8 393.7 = -2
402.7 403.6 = -2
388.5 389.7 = -5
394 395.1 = 0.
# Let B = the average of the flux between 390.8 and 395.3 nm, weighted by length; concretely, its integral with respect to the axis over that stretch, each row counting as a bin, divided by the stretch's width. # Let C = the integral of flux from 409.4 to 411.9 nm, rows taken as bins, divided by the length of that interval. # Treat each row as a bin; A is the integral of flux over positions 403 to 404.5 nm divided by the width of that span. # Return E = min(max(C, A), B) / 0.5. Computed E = 20.8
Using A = 11.2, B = 10.4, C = 10.6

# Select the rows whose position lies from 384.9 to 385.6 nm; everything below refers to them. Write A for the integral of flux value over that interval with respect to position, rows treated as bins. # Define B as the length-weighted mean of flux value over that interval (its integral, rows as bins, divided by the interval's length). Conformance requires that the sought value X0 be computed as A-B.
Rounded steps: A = 8.3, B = 11.8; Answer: -3.6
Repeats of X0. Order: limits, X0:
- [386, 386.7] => -3.7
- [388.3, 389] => -2.5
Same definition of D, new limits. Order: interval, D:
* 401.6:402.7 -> 0.8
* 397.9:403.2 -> 2.5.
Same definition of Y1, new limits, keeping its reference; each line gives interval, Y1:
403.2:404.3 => 403.684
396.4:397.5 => 396.864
